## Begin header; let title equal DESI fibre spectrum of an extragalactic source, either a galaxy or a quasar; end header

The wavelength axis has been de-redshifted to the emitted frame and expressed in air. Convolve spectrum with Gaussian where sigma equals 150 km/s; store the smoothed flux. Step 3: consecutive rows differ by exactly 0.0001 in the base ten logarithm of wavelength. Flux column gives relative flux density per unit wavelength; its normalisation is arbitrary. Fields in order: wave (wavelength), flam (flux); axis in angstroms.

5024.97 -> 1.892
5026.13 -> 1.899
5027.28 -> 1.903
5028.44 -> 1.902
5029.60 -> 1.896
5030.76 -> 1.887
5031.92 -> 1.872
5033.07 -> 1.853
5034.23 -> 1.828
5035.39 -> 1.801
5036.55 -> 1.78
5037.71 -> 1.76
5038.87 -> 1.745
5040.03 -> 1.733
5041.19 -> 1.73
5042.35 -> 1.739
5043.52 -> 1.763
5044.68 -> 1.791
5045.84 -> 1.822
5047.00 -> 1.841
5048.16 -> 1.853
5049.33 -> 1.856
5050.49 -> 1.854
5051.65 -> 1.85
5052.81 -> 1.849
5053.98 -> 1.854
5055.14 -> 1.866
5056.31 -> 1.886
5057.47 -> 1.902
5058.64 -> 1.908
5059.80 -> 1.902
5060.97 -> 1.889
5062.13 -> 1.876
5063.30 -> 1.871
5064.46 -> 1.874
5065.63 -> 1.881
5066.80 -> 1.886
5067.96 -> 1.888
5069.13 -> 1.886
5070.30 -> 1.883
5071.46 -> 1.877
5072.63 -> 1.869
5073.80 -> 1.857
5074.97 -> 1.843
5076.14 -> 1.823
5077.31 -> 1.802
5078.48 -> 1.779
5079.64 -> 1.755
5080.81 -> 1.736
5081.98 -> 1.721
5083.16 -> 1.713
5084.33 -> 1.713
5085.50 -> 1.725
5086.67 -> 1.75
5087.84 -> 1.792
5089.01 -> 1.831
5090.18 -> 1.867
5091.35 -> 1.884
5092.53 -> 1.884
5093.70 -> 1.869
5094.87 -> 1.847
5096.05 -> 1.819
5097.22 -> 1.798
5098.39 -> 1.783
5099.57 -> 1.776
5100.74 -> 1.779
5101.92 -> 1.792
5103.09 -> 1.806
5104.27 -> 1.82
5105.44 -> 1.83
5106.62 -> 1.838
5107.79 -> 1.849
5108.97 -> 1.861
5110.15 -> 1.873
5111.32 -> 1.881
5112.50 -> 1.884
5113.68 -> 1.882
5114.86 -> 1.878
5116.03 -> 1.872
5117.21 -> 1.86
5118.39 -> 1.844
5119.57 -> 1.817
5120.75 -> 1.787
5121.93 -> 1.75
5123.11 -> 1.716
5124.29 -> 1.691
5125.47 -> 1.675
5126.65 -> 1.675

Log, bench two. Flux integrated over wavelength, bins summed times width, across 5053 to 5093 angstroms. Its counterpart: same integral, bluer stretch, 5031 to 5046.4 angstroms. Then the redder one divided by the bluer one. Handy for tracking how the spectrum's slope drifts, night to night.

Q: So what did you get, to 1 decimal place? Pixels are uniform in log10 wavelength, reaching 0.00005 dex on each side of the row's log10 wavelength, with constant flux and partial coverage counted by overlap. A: 2.7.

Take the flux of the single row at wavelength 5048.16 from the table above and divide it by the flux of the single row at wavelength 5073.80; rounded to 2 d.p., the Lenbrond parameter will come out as 1.00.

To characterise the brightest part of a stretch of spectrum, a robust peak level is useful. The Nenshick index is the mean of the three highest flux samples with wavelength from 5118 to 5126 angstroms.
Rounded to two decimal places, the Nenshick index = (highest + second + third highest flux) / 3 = 1.82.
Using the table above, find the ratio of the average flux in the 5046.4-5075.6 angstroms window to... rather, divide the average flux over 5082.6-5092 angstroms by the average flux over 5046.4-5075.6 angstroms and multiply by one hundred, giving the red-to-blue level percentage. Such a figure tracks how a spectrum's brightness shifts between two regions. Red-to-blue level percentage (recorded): 95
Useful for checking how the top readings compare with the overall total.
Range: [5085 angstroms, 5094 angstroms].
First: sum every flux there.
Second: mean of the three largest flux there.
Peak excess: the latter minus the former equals -12.7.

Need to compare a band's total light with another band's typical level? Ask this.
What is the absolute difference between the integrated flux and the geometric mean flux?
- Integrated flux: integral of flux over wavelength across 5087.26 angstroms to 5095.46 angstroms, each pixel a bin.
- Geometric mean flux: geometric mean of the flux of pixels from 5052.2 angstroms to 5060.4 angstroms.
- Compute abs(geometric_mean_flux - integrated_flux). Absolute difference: 13.3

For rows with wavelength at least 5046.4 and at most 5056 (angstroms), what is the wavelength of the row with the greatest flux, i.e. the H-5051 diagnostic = 5055.14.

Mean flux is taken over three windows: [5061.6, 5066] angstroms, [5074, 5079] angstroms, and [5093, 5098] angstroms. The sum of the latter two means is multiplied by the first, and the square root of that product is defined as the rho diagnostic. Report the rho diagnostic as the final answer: 2.615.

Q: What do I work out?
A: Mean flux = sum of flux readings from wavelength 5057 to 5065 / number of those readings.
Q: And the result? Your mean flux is 1.89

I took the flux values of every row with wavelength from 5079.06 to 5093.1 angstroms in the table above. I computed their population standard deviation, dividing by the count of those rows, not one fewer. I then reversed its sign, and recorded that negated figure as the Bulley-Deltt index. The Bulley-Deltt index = -0.065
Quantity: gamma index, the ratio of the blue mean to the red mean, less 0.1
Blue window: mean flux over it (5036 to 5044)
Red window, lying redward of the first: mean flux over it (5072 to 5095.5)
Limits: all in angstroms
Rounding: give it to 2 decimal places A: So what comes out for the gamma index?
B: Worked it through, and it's 0.87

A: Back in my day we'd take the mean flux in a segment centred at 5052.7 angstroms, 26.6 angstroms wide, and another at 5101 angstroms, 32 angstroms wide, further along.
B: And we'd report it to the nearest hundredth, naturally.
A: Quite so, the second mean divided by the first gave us 0.99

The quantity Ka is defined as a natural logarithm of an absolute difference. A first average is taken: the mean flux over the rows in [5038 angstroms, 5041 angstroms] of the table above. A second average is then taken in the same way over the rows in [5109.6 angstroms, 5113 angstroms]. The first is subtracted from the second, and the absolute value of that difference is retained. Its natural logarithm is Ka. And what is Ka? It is -2.0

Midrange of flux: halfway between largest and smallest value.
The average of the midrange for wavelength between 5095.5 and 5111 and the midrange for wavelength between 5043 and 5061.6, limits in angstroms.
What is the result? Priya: 1.83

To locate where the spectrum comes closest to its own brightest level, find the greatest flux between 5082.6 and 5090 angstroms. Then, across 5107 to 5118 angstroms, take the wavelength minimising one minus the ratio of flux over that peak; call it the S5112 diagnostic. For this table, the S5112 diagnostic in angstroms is 5112.50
